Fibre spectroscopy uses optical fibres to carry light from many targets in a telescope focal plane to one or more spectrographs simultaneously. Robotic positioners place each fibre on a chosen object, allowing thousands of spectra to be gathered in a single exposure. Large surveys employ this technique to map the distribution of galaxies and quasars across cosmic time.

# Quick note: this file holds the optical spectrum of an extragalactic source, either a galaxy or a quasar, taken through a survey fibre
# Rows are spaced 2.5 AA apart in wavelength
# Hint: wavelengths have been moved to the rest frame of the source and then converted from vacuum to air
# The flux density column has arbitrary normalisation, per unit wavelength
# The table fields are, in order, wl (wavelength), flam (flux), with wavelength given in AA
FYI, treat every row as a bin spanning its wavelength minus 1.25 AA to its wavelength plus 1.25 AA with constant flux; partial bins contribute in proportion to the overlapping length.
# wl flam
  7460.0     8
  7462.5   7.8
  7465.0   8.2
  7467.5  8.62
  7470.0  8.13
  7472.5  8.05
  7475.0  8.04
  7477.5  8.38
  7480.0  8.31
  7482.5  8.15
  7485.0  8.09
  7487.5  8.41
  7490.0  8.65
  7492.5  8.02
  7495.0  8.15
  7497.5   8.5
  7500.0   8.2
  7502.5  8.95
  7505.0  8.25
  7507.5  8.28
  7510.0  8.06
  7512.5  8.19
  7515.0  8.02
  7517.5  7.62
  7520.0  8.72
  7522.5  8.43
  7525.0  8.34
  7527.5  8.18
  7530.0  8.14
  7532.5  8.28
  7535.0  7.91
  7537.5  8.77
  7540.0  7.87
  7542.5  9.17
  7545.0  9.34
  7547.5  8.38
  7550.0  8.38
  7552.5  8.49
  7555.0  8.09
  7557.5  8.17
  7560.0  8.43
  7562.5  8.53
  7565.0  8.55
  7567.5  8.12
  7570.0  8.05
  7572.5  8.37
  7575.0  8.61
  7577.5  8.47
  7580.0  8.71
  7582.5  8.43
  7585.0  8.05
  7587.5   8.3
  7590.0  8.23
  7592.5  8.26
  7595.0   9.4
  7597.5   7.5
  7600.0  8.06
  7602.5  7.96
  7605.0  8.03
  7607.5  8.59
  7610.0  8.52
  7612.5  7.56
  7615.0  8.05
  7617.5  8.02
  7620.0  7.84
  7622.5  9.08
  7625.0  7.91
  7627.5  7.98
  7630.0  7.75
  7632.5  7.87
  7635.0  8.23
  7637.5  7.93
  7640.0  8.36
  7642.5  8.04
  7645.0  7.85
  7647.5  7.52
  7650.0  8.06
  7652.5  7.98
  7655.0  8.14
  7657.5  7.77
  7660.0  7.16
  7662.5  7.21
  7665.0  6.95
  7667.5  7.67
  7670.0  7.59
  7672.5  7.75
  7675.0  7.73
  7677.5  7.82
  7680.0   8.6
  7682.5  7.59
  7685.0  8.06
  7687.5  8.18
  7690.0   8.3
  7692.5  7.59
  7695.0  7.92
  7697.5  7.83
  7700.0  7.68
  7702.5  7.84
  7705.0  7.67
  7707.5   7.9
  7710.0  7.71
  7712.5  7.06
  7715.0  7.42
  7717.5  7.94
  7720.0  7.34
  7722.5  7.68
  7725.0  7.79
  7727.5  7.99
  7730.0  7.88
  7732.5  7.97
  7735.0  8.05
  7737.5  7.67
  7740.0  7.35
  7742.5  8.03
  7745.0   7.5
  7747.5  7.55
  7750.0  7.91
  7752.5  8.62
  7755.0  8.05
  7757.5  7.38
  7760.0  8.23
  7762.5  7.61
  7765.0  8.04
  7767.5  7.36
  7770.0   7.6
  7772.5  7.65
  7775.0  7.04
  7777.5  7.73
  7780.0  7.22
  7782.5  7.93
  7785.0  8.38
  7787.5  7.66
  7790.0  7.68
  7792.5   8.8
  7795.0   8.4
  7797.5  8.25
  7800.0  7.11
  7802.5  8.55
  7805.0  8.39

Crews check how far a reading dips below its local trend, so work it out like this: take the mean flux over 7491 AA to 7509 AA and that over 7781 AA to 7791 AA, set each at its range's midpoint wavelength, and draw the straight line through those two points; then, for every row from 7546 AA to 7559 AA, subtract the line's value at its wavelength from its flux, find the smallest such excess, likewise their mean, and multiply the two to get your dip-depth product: -0.01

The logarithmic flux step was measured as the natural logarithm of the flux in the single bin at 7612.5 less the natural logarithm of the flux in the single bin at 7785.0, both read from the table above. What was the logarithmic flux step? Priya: -0.10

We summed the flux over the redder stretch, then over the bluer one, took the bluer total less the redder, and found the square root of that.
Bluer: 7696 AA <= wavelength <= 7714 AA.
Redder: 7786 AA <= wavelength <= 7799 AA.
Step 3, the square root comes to 3.6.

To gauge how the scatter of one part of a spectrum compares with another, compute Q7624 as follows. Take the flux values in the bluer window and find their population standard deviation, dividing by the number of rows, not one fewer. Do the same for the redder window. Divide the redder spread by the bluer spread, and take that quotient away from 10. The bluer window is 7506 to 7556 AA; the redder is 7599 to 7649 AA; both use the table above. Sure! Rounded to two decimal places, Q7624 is 9.14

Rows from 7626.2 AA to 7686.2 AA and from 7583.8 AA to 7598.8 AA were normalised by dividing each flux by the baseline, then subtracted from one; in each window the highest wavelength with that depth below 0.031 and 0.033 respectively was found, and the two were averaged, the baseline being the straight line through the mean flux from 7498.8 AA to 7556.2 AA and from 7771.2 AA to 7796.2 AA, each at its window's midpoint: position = 7640.0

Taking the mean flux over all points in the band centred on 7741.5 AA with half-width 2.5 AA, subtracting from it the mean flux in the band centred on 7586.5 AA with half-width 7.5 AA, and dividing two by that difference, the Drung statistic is -3.1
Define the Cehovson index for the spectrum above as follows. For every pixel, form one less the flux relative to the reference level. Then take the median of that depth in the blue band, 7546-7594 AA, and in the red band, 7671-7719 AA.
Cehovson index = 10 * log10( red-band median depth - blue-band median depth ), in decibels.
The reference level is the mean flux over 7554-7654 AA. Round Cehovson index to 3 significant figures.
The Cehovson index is -11.6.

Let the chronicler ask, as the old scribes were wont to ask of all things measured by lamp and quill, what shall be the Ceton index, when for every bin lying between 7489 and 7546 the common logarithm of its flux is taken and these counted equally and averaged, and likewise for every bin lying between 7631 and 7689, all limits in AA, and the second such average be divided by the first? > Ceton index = 0.970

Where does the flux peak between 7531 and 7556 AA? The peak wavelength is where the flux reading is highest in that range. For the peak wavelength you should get 7545.0 AA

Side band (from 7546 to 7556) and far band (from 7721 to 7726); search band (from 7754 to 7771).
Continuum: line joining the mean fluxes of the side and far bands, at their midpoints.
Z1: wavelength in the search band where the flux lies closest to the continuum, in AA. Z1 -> 7762.5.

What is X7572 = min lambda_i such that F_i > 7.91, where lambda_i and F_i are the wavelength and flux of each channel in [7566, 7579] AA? 7567.5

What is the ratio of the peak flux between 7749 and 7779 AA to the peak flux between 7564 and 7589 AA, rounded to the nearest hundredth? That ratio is 0.99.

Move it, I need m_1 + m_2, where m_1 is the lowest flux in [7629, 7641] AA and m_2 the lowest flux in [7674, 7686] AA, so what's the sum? 15.34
